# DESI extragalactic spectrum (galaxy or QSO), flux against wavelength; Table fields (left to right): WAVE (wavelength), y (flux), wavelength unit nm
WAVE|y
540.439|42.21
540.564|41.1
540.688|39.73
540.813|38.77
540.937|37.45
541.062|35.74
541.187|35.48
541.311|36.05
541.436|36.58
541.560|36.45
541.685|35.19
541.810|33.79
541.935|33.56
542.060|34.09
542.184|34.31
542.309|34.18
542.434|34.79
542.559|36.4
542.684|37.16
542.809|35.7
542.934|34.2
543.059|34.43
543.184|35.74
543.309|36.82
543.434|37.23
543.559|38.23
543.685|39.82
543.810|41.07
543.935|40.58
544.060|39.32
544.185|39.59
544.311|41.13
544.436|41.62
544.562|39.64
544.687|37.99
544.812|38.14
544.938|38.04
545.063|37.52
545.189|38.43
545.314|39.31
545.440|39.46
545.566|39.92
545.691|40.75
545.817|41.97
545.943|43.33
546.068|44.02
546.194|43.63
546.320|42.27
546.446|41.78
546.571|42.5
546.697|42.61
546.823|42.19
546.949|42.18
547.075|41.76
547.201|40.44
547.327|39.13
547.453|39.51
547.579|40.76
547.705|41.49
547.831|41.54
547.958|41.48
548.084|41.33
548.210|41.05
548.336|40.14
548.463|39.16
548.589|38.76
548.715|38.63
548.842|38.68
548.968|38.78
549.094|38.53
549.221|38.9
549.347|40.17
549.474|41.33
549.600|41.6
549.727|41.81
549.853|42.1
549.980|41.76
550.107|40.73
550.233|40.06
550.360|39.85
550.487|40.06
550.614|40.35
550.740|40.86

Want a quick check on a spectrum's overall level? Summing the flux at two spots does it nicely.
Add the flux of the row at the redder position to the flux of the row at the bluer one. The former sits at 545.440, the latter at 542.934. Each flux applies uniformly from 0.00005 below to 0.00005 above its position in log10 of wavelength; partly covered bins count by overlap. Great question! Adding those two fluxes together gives 74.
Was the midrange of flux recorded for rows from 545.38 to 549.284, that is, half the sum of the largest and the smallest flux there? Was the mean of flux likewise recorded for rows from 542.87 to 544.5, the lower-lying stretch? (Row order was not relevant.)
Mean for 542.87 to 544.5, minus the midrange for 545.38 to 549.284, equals -2.8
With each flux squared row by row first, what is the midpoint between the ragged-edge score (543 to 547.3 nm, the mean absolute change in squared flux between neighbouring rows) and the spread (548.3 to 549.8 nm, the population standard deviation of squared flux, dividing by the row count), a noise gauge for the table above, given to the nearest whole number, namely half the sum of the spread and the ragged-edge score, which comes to 81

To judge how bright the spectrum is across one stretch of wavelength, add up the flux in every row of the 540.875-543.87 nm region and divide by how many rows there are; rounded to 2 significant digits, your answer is 36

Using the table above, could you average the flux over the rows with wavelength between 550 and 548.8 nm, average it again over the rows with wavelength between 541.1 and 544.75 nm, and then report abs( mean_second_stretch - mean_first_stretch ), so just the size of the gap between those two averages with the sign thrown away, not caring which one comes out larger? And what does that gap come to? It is 3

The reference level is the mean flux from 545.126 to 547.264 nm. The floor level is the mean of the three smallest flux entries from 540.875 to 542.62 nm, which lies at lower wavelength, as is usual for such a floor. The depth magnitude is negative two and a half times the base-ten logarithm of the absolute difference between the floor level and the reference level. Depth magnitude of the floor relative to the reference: -2.2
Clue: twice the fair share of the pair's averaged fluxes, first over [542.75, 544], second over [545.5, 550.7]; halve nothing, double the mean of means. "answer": 78.3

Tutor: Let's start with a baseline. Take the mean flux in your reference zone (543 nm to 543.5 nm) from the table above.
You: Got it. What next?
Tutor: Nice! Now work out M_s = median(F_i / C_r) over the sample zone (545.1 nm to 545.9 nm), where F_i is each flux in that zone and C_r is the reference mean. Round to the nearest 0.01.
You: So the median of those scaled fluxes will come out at 1.10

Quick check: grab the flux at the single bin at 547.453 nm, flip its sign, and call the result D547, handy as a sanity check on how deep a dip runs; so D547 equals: -39.5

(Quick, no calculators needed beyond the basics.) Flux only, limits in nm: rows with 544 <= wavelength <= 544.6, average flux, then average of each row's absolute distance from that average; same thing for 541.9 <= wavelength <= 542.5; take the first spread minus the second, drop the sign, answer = 0.60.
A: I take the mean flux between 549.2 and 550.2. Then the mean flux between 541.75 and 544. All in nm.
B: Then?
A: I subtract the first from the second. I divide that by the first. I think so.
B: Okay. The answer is -0.12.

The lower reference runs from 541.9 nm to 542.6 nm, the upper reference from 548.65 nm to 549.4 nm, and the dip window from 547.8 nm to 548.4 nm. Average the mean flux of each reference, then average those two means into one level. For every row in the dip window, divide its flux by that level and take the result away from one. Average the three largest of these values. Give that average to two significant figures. -0.11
